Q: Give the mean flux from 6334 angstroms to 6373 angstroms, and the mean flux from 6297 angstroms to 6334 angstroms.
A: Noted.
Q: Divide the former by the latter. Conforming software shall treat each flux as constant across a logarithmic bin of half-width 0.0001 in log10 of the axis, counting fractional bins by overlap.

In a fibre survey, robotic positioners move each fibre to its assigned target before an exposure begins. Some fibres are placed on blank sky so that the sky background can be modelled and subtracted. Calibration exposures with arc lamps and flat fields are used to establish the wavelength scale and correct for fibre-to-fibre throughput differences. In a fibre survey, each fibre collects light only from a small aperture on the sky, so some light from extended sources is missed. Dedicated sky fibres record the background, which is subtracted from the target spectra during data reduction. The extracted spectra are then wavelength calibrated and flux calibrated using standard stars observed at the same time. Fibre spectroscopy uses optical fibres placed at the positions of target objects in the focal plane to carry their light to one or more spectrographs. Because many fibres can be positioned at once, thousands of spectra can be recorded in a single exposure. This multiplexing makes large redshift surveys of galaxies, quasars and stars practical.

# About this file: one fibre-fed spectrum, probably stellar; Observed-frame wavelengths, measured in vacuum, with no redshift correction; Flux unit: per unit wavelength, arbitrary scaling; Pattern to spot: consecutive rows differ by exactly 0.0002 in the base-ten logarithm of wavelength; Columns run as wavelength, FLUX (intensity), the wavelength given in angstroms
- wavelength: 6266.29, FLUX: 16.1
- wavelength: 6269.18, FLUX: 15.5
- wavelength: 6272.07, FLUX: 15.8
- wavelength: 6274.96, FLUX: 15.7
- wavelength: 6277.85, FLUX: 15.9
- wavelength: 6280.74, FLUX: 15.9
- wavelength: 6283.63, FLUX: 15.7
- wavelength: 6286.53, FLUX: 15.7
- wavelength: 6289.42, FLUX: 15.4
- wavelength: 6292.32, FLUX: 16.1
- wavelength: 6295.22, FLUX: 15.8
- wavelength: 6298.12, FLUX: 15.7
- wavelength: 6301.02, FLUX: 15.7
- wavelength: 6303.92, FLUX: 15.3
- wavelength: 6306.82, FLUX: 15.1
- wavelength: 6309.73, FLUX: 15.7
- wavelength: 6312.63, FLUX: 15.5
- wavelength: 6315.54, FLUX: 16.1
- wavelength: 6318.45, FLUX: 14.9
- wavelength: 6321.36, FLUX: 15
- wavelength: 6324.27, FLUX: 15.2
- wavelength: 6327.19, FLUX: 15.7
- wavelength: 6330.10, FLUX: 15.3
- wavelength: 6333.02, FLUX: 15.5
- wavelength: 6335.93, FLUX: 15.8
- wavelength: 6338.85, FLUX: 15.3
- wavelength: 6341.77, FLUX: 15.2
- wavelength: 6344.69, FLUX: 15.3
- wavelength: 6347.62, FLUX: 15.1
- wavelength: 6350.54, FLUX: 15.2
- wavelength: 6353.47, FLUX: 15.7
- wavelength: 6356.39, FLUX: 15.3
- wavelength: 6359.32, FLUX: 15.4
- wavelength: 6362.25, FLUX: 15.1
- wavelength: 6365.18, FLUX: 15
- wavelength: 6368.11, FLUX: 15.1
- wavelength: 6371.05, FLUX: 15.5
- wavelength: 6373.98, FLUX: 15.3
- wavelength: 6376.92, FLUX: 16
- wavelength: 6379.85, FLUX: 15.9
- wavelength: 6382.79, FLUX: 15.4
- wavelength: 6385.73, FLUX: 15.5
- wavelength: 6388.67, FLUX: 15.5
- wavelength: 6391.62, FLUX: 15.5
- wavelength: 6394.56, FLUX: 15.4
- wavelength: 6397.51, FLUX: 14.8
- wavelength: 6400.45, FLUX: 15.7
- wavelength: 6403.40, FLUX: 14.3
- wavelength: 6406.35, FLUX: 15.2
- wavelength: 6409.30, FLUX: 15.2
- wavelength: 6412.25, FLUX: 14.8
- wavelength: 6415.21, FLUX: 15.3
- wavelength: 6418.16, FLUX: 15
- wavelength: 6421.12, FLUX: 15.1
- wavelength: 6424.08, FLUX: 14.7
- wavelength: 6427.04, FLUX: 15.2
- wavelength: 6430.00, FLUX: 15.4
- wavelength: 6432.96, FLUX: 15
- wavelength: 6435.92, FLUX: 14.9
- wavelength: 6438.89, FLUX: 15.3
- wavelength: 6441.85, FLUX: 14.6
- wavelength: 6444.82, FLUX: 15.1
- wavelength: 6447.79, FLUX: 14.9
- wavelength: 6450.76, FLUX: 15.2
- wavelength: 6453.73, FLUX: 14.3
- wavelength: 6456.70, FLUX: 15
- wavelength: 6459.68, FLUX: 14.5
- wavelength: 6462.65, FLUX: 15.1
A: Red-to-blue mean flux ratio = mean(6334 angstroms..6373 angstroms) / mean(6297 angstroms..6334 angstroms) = 0.992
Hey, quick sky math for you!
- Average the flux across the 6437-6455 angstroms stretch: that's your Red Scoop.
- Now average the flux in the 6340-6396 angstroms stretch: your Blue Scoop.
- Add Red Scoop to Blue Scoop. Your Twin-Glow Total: 30.3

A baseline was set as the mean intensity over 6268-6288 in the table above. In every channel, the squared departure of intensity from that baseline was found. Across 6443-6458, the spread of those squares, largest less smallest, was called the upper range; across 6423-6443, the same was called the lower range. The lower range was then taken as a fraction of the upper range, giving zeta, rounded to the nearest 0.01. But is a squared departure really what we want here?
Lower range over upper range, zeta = 0.67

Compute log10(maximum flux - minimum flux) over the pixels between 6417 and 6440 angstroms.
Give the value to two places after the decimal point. -0.15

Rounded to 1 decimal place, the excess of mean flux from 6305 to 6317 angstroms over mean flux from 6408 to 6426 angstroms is 0.6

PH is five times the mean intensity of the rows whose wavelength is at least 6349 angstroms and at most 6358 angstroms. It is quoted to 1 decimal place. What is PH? 77.0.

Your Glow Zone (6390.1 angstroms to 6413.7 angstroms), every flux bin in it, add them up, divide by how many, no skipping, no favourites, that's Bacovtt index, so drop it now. 15.1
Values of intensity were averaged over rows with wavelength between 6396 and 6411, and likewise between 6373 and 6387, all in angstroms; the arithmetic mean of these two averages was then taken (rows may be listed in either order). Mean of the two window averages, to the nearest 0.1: 15.3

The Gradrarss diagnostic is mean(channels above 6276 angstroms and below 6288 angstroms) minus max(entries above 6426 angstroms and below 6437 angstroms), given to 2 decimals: 0.40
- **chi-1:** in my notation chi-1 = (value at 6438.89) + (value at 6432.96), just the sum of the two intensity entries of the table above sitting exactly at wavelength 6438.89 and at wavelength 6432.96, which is 30.3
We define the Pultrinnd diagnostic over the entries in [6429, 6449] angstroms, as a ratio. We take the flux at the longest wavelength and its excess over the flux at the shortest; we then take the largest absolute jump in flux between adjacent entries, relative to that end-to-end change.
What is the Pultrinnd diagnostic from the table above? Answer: -1.4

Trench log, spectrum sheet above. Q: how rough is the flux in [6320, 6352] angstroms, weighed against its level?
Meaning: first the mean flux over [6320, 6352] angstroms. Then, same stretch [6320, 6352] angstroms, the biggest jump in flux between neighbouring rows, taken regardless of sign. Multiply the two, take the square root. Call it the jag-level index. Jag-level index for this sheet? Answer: 2.8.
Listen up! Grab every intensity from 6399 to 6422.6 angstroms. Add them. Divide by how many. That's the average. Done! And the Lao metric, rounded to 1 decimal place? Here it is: 15.1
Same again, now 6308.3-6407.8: 15.4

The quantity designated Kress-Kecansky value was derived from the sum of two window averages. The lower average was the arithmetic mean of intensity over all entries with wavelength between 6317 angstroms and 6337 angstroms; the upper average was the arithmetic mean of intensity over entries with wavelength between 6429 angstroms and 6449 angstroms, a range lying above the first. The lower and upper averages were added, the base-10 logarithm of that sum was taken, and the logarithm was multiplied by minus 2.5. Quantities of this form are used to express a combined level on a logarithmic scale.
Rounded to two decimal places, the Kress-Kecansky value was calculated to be -3.71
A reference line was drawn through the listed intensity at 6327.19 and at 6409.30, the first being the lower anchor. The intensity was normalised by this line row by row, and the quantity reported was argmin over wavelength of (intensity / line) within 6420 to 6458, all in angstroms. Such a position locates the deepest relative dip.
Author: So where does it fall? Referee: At 6453.73 angstroms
